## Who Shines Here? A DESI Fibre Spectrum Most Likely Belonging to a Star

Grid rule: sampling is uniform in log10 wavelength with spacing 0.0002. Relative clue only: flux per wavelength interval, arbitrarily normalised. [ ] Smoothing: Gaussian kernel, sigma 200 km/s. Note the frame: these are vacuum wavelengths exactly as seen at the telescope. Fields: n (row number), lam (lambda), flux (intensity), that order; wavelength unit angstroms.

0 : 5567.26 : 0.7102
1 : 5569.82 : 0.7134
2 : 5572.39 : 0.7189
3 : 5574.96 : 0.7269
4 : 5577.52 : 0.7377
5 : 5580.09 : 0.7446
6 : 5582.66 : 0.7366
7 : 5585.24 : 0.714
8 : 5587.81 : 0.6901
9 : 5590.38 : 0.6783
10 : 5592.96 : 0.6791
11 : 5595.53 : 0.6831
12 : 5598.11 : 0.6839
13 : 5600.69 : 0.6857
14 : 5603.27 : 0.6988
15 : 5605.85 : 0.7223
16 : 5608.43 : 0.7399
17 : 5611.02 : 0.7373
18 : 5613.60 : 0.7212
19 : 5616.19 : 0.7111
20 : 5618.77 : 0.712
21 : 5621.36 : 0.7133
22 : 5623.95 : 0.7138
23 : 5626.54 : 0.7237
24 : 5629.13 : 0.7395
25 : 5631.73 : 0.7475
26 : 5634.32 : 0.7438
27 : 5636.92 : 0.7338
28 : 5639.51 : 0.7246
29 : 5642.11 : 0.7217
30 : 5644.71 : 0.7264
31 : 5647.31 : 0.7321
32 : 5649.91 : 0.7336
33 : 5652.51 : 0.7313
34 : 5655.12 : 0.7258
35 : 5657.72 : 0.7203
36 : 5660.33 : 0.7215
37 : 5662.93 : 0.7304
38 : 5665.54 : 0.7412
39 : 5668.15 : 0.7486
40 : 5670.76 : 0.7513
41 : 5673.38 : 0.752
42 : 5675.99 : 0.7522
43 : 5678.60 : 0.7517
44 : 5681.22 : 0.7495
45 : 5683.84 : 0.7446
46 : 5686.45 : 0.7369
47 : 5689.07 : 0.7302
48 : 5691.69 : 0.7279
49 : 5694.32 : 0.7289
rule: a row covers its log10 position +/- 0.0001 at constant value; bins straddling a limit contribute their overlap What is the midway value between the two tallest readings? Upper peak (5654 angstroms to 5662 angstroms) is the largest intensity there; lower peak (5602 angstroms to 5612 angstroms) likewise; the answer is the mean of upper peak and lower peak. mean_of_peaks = 0.733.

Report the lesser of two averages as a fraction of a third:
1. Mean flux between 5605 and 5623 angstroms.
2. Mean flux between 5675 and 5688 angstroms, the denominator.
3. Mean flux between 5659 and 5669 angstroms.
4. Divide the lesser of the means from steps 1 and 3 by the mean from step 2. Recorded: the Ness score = 0.967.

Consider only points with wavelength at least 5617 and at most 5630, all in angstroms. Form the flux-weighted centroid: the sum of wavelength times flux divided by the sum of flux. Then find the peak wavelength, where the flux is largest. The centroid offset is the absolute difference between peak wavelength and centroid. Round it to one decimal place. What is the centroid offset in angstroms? 5.1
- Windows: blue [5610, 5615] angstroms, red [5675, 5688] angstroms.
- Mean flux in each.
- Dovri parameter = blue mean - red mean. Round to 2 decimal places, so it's -0.02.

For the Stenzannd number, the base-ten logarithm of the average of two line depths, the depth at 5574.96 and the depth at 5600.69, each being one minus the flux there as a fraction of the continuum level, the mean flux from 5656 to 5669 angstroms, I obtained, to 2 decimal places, -1.45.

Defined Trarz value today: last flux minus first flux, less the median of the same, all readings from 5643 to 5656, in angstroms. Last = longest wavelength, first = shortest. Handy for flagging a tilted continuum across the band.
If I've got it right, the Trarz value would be -0.732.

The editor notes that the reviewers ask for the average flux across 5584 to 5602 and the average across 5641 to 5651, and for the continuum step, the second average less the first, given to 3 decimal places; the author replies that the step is 0.041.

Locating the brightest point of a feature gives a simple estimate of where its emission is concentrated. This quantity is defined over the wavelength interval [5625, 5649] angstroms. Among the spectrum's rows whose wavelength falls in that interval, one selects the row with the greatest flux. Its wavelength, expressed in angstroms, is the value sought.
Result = 5631.73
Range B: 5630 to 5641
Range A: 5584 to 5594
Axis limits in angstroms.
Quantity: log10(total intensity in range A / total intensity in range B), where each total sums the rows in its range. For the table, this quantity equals -0.03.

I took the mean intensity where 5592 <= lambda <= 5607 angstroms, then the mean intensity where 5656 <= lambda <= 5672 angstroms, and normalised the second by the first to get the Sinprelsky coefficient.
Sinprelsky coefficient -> 1.06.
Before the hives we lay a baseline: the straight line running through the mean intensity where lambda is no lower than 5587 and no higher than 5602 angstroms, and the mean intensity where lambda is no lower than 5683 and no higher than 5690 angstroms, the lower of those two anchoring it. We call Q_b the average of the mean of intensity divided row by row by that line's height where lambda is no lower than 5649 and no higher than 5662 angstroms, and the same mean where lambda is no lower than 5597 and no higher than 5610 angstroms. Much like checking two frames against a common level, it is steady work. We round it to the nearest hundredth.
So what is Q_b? 1.02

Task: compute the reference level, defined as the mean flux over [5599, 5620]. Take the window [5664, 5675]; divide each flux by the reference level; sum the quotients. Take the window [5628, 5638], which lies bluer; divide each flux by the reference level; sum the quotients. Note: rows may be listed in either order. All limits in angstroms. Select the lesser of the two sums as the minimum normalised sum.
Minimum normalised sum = 4.14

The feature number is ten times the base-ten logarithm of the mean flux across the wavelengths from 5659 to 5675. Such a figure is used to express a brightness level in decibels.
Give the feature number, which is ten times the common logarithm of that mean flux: -1.30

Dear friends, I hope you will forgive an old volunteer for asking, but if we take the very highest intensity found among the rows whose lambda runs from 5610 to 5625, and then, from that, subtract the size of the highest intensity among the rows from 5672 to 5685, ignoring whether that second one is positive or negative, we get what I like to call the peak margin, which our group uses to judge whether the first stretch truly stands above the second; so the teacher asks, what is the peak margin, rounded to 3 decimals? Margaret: -0.015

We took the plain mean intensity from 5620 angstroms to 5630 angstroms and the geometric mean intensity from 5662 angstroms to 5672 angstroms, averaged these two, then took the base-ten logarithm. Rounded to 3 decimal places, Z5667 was -0.135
